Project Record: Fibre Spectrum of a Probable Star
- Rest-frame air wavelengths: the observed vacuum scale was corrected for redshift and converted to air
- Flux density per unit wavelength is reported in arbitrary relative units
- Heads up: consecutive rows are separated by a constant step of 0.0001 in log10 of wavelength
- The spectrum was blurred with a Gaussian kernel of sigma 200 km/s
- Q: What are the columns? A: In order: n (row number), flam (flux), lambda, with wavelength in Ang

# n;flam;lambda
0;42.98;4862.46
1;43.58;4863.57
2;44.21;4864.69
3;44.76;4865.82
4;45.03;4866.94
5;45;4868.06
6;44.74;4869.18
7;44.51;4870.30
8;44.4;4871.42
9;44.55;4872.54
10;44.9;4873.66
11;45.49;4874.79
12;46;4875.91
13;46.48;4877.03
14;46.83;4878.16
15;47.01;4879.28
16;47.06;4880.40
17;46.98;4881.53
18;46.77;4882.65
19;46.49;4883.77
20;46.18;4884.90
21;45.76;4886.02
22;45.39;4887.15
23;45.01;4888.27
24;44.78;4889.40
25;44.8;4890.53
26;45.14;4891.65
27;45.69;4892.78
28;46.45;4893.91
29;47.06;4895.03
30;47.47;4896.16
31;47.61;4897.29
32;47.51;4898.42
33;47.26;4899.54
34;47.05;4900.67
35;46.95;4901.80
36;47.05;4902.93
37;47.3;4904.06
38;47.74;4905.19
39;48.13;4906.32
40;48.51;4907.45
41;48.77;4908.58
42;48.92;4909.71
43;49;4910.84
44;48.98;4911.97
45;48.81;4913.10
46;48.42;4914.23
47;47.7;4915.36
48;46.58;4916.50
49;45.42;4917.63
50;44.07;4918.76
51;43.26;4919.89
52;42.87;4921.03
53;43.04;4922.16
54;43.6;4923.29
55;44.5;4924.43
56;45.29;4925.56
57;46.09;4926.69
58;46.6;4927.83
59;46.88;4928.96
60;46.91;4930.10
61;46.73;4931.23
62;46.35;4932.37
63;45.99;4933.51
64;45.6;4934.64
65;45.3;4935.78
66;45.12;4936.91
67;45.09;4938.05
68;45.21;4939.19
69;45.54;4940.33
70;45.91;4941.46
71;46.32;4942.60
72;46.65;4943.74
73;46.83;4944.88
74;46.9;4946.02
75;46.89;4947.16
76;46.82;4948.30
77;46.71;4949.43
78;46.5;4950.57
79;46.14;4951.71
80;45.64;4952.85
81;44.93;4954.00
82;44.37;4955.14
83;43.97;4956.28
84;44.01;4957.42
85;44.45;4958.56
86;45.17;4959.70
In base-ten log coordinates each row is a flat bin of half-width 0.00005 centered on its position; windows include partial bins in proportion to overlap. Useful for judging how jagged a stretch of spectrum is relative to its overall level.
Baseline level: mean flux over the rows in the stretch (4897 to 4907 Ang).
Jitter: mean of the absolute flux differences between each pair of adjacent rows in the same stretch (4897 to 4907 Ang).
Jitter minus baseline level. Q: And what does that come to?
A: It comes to -47.2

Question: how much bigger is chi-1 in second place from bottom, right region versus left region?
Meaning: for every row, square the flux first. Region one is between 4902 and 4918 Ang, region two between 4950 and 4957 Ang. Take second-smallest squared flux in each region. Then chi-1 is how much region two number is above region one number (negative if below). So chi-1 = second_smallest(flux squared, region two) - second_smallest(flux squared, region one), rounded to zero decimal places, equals -201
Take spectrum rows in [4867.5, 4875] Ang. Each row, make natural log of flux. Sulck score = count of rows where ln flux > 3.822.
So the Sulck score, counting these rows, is 0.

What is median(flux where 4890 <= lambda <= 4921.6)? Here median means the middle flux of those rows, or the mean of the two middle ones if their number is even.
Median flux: 47.3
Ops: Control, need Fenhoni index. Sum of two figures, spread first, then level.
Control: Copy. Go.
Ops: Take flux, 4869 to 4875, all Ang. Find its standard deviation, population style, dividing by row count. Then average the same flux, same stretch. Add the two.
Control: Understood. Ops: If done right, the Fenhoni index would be 45.1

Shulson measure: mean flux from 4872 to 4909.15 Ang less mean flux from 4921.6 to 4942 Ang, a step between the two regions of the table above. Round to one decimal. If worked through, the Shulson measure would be 1.0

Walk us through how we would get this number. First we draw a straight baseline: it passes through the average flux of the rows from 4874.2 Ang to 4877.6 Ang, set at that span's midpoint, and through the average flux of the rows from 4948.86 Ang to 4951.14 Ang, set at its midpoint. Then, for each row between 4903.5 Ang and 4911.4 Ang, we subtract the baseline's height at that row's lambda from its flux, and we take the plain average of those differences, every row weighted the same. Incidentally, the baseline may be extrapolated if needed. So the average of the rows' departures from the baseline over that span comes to 2.1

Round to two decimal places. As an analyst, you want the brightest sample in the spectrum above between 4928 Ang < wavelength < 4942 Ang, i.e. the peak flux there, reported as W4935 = 46.91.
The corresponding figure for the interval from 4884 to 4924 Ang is 49.00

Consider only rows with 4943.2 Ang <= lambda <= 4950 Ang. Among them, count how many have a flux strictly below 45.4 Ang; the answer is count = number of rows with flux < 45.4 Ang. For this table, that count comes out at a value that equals 0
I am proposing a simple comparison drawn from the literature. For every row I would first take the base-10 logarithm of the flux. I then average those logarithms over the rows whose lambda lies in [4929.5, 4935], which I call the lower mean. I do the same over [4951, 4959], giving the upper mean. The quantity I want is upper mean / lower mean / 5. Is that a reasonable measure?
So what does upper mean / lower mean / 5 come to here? 0.1982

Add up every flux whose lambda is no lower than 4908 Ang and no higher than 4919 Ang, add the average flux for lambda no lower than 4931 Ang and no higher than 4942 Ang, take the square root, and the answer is 22.9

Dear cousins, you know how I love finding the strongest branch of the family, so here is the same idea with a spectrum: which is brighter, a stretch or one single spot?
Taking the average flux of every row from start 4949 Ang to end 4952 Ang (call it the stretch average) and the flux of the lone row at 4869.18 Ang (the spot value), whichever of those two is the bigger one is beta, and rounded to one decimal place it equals 46.5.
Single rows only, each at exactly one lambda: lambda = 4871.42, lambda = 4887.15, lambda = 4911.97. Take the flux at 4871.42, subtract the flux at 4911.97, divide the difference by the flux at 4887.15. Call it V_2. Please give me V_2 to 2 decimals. -0.10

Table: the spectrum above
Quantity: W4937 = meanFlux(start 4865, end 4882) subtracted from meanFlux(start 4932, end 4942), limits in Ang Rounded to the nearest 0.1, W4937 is 0.0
